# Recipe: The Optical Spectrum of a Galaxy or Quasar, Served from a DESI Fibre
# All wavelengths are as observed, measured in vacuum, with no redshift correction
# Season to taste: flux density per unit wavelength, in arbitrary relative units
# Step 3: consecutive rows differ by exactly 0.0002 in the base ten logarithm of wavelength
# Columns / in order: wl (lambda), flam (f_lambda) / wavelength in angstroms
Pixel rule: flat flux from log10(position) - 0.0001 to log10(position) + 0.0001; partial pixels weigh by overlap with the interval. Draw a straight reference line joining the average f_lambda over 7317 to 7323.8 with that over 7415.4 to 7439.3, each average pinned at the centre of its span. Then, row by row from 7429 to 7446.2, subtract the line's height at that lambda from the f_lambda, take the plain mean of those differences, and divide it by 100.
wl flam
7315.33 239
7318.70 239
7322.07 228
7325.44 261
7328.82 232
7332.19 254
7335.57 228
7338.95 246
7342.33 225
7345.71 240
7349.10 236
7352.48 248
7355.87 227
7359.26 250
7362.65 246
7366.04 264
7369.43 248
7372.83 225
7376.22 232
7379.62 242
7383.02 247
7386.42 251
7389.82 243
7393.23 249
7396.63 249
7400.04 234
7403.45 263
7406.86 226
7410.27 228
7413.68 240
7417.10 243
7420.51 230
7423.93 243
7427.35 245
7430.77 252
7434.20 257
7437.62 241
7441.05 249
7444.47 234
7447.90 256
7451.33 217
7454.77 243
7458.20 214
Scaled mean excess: 0.01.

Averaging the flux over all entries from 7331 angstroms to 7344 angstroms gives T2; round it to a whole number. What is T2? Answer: 238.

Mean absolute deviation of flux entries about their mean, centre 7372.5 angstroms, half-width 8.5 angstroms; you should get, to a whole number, 11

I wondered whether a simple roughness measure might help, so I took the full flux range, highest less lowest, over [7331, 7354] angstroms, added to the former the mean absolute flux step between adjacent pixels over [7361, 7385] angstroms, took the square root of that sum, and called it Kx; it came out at 6.5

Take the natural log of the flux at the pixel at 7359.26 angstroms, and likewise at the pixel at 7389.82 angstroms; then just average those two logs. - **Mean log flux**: 5.51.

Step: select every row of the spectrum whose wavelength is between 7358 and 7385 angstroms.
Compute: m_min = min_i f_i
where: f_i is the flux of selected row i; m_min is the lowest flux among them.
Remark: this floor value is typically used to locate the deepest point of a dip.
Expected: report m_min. 225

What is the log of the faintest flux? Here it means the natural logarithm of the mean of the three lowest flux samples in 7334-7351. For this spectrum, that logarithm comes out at 5.44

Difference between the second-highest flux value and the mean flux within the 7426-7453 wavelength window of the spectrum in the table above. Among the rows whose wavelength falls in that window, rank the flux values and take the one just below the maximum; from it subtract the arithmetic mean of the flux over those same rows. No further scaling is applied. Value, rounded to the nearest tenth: 12.1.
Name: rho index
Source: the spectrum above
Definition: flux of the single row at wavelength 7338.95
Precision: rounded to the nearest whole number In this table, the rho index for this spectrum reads 246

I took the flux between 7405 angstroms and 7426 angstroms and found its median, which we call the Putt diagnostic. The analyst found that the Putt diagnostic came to 235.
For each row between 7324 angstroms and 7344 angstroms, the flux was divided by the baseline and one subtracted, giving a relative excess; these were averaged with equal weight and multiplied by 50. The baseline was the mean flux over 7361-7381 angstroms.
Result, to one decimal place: -0.4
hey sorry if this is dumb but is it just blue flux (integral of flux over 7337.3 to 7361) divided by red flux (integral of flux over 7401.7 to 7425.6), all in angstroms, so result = 0.991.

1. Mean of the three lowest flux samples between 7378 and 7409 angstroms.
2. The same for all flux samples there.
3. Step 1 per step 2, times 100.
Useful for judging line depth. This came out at 95.6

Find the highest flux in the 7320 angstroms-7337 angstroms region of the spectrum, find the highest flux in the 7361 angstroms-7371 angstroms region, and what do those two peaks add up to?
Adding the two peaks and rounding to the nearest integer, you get 525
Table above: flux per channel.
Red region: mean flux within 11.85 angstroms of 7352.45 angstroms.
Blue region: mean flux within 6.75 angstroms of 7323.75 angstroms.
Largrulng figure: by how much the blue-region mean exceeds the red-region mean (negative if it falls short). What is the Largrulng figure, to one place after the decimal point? 1.1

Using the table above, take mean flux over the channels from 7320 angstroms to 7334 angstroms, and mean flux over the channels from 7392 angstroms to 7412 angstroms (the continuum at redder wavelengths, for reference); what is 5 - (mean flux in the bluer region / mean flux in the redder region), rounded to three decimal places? 3.991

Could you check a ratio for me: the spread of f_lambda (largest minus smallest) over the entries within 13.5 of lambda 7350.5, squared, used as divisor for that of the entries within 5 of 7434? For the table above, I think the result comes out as 0.026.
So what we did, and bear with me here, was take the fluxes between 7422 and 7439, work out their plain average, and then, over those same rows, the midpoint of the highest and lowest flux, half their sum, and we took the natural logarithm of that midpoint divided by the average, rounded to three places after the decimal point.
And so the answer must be 0.006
